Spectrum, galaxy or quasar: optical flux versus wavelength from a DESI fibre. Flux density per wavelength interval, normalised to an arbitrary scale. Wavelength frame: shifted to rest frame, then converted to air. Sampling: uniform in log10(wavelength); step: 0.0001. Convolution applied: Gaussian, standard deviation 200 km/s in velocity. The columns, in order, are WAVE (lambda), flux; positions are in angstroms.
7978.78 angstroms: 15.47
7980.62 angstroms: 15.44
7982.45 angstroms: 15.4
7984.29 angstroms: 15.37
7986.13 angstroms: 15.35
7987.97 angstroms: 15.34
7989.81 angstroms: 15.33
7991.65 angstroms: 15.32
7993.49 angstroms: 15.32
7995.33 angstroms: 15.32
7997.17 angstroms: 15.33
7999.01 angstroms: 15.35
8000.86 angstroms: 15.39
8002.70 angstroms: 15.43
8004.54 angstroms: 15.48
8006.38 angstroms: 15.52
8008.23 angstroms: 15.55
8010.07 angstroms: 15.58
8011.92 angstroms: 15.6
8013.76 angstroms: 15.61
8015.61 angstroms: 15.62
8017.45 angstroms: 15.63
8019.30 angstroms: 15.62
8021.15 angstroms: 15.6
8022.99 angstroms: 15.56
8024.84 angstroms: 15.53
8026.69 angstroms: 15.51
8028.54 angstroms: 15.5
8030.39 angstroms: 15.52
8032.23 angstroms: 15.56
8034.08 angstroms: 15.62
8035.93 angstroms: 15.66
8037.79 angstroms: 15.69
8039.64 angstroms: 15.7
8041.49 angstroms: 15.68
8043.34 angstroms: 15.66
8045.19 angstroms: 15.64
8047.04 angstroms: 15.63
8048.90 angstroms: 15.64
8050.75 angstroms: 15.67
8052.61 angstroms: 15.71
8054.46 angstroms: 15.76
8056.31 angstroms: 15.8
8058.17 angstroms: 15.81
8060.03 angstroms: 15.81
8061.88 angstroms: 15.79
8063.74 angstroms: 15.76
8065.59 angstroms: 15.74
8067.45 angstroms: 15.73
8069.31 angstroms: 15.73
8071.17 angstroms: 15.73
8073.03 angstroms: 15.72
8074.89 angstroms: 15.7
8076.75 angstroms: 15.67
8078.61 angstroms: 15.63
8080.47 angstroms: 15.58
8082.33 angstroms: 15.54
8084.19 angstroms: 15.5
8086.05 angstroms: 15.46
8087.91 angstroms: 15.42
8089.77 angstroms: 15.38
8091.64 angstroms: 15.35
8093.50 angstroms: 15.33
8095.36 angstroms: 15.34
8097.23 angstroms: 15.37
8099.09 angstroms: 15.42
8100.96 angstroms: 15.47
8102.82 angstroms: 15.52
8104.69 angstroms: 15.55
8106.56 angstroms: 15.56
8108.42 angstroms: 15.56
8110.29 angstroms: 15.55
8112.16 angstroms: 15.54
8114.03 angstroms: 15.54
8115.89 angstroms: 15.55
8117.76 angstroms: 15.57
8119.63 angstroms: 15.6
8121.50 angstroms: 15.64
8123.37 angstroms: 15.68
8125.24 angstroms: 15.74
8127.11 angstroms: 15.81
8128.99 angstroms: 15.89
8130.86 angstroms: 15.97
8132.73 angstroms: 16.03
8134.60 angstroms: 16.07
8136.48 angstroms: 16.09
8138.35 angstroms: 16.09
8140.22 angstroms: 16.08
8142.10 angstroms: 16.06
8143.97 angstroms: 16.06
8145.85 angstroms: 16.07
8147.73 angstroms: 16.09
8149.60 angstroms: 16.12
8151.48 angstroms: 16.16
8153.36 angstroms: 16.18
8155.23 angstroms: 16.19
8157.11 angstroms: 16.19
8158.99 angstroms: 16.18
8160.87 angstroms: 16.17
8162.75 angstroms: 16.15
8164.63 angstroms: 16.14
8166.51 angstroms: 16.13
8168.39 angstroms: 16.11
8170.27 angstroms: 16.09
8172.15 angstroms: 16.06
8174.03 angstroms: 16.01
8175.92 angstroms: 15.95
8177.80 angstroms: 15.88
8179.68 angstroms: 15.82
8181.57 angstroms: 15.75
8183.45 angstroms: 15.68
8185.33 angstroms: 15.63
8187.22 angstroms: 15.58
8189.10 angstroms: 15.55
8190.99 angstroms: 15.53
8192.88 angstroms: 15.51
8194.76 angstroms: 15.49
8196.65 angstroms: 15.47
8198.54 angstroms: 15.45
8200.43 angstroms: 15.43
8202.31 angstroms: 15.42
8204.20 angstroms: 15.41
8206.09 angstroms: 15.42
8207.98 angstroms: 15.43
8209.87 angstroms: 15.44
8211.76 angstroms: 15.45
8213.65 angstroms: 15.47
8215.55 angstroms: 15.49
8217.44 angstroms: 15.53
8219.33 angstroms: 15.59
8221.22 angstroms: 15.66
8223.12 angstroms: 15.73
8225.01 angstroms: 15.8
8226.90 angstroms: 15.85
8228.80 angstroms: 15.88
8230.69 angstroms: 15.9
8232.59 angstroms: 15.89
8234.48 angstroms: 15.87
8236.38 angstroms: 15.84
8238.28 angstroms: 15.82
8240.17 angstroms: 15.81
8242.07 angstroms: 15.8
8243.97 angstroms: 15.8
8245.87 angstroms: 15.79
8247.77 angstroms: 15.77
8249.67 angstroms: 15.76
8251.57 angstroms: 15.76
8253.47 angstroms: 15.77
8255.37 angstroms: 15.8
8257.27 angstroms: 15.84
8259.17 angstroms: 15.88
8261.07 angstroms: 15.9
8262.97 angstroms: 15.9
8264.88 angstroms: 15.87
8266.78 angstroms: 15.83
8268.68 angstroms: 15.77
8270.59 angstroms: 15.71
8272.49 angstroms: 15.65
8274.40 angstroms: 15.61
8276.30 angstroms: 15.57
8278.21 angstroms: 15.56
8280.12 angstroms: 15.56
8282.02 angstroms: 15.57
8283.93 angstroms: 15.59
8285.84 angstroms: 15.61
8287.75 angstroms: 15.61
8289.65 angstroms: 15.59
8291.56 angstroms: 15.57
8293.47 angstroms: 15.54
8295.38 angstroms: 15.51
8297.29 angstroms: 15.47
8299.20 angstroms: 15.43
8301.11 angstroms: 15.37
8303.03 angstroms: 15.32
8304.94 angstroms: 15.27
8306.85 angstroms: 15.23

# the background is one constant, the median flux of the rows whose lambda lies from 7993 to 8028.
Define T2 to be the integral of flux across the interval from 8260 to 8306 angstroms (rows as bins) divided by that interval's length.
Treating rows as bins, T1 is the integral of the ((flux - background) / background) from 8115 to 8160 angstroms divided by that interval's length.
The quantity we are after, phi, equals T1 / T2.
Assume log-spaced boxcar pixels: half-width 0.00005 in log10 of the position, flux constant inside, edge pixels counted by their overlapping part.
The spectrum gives 0.0018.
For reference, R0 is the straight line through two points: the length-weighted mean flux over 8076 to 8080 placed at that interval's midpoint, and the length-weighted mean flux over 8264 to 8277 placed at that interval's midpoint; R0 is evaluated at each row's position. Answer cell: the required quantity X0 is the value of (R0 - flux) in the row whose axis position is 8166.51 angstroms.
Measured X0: -0.45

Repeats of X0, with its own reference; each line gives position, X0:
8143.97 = -0.39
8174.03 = -0.33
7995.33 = 0.29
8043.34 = -0.03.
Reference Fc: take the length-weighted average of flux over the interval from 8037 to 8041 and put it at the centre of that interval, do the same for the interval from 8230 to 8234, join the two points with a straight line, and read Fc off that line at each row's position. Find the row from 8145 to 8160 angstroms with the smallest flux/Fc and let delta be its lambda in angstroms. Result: 8145.85 angstroms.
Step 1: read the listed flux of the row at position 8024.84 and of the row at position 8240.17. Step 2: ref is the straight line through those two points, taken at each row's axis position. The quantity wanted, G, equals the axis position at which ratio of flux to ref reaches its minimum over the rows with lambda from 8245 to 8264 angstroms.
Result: 8251.57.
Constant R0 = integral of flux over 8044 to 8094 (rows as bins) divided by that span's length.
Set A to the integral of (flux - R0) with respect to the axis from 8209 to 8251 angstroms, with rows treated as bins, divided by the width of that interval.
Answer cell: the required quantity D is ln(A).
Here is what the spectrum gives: -2.47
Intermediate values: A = 0.08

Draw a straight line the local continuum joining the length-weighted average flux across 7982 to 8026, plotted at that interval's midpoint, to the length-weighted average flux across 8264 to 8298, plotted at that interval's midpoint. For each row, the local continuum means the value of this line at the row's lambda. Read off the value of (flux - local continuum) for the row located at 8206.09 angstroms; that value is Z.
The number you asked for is -0.2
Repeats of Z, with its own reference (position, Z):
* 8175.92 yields 0.4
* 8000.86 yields -0.1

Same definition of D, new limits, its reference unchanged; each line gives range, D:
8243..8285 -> -2.33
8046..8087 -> -3.09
